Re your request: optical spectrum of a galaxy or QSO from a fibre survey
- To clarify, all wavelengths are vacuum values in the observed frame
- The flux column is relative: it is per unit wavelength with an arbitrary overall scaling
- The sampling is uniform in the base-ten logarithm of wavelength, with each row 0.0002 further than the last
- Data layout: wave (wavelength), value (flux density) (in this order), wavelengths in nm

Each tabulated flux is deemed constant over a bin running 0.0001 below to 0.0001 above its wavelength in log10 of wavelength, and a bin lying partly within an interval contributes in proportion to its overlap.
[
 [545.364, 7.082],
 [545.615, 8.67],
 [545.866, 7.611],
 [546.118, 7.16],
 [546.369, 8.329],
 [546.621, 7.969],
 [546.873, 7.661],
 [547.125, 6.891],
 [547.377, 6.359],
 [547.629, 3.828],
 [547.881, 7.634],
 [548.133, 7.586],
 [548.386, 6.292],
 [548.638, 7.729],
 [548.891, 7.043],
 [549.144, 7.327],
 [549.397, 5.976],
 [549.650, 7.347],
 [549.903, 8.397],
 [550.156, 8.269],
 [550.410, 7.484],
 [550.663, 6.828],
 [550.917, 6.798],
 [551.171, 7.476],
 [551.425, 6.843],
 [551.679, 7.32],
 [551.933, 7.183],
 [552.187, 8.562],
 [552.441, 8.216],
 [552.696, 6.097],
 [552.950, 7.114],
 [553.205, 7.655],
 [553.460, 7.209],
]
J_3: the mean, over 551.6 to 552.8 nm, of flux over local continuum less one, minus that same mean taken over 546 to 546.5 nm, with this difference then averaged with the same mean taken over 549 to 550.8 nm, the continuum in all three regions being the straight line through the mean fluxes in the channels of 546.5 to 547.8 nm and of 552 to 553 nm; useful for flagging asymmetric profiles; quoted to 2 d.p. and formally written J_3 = -0.08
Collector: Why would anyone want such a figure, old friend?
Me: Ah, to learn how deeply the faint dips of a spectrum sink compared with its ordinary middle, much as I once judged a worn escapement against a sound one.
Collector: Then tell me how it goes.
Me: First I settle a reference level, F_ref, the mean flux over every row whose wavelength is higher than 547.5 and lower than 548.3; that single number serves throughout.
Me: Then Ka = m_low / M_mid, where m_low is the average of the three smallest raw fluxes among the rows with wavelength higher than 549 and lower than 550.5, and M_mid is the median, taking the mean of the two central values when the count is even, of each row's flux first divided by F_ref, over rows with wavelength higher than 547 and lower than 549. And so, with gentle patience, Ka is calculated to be 6.27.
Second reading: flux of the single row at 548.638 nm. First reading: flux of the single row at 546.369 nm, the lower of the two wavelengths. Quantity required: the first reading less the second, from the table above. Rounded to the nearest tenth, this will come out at 0.6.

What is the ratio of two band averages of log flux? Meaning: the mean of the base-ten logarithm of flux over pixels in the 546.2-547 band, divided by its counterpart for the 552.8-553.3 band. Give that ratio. 1.04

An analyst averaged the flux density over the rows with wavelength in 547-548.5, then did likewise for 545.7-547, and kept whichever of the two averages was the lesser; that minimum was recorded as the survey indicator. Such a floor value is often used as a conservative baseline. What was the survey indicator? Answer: 6.43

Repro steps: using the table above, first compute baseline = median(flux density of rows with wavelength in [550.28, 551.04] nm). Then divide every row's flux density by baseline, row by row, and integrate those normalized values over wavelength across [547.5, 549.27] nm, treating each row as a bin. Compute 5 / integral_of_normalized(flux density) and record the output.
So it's 2.85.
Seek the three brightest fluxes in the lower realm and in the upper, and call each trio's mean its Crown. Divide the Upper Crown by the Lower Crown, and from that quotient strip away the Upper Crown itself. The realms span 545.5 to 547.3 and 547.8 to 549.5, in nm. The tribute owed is -6.73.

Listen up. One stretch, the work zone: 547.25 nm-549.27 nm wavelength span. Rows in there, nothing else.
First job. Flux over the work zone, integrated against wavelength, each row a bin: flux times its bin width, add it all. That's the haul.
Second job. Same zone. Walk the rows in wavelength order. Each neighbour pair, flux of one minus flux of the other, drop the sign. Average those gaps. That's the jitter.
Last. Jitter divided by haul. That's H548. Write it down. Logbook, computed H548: 0.106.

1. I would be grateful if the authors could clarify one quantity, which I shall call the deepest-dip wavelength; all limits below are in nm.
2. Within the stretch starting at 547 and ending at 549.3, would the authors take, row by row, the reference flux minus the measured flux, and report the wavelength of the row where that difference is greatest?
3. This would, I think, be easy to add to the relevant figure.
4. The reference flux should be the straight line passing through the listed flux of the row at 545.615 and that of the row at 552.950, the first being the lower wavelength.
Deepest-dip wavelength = 547.629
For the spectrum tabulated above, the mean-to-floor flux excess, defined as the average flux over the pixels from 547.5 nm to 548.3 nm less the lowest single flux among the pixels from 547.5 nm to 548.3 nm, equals 2.5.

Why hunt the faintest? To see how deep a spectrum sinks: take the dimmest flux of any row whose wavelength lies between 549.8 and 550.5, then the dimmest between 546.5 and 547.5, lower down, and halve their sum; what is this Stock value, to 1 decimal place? 6.9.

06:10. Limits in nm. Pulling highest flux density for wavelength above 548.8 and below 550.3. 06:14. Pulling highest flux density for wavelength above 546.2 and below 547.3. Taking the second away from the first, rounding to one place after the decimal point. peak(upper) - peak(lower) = 0.1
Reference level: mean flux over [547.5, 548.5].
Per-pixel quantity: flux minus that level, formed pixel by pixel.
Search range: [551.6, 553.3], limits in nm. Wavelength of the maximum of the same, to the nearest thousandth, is 552.187 nm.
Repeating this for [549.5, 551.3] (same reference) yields 549.903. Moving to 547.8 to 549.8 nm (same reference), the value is 548.638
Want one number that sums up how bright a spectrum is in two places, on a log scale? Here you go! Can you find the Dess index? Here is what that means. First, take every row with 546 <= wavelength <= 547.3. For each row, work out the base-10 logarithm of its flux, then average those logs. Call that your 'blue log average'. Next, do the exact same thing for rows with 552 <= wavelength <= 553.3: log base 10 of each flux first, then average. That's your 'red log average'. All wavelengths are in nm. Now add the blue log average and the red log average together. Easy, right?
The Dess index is 1.75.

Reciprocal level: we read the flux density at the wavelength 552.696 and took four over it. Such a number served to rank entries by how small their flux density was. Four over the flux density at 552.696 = 0.66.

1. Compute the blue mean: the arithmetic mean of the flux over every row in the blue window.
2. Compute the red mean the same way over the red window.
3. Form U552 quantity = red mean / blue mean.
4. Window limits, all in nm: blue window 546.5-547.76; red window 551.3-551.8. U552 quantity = 1.08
